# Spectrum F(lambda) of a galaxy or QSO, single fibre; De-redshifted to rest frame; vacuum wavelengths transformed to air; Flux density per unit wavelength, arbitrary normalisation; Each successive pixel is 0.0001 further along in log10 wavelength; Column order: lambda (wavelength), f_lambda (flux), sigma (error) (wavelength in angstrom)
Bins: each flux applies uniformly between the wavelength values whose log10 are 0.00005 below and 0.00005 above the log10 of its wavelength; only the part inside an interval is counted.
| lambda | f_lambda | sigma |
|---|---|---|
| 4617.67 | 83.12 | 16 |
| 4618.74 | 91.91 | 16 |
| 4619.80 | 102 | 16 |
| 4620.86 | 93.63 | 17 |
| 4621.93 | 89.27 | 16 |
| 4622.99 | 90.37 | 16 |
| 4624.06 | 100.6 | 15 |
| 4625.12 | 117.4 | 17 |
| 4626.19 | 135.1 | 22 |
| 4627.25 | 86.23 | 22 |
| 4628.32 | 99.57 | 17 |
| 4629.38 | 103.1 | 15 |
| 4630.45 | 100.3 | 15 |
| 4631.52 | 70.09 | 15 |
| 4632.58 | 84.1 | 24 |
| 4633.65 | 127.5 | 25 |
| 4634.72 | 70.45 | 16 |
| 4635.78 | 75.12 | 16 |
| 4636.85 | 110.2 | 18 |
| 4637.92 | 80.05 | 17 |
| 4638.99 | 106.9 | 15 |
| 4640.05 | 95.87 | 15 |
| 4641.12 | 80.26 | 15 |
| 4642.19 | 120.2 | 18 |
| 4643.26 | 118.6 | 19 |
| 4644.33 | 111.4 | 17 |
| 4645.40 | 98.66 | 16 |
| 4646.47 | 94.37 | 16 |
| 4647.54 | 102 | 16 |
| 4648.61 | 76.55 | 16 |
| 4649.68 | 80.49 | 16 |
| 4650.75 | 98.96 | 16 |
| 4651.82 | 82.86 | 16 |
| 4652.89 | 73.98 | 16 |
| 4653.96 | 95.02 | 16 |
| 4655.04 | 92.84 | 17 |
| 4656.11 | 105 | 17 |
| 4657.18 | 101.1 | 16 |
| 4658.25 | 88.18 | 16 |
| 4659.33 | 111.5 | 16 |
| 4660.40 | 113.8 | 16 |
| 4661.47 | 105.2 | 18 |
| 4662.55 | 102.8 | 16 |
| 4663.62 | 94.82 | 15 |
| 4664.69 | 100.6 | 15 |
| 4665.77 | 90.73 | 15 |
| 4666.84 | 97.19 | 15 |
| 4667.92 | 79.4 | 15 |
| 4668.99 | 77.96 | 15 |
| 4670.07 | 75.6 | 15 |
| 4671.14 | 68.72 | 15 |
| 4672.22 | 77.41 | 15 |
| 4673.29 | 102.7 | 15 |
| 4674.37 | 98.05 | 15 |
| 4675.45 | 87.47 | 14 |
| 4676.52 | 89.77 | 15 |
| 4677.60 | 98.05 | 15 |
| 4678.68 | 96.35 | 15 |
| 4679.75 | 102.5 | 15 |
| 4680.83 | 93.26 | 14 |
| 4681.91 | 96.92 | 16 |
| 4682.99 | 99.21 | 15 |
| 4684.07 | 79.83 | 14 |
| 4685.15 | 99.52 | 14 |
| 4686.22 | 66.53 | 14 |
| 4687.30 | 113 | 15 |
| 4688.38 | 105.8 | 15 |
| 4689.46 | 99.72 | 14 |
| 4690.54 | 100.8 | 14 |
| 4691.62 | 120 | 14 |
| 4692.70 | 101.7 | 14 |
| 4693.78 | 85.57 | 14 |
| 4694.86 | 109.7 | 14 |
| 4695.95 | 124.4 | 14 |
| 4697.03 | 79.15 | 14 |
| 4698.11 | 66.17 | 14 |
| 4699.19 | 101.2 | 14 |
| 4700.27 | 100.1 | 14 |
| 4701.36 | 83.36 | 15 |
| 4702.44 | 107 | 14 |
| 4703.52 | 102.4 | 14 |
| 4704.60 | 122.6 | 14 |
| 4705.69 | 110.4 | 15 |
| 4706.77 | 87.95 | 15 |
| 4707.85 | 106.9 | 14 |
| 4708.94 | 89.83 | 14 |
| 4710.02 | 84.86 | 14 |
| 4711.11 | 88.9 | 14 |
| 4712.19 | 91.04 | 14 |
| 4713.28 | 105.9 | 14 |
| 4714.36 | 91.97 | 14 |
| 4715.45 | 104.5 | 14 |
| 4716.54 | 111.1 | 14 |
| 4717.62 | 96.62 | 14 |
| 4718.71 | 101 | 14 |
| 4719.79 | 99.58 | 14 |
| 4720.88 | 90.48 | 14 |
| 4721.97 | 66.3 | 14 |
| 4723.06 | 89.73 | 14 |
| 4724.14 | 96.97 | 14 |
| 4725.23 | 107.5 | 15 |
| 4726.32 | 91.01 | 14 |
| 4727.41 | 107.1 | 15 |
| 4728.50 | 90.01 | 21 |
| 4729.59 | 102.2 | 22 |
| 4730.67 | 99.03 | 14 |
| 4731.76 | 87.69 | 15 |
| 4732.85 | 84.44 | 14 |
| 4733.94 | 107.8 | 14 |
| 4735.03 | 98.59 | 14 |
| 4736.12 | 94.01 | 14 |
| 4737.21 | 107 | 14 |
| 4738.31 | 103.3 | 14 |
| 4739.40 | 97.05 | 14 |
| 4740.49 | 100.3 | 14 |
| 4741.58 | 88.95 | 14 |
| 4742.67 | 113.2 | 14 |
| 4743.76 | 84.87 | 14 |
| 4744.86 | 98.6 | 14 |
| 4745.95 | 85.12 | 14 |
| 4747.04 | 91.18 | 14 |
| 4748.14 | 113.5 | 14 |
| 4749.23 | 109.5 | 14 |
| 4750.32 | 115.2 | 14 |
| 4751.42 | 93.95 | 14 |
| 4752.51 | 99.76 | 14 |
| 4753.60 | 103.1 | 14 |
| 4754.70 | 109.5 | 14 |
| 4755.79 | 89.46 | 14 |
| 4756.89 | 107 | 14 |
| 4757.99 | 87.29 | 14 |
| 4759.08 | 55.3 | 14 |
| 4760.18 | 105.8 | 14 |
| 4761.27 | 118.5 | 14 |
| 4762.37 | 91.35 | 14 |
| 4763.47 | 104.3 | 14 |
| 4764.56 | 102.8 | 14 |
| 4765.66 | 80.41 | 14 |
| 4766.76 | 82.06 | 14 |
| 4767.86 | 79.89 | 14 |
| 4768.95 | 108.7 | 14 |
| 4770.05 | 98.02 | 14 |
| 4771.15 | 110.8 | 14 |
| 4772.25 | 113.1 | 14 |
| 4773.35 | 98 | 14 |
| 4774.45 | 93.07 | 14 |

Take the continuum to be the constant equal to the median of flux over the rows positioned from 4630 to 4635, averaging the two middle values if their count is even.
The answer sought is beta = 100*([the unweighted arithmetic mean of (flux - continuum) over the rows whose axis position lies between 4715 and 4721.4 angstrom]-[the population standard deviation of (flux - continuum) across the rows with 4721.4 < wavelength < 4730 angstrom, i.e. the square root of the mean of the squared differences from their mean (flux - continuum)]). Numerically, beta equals 400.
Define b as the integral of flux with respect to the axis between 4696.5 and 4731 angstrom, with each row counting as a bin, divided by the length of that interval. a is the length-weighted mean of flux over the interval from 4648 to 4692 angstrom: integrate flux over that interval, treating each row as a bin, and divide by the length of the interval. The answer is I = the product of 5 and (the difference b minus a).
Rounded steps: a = 93.6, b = 96.0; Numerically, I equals 12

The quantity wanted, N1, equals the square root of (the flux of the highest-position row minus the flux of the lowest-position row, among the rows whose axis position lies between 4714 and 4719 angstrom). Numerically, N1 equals 3.0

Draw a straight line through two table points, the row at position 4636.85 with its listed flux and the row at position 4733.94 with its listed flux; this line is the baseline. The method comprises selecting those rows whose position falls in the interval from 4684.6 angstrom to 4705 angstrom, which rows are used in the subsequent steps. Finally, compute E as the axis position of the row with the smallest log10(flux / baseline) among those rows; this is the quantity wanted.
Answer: 4698.11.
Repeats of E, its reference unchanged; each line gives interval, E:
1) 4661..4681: 4671.14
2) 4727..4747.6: 4732.85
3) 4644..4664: 4652.89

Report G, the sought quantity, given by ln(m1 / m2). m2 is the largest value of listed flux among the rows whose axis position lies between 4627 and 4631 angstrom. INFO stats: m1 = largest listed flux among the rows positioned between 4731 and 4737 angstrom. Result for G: 0.04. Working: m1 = 107.8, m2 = 103.1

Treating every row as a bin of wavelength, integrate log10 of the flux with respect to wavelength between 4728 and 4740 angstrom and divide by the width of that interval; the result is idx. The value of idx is 1.99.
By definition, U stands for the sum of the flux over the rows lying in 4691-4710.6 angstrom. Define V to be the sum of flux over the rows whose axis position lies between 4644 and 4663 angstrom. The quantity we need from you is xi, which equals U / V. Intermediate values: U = 1783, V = 1735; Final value 1.03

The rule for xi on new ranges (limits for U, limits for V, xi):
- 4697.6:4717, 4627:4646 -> 1.01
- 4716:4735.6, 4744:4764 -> 0.97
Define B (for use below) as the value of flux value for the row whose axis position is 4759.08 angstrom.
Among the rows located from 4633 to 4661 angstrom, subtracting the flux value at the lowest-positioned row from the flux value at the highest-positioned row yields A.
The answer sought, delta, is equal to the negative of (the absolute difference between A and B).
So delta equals -69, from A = -14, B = 55.3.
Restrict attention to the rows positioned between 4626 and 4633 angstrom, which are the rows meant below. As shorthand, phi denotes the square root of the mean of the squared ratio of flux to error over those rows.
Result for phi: 5.5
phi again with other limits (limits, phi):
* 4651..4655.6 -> 5.3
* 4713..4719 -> 7.3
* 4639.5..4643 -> 6.2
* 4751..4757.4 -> 7.2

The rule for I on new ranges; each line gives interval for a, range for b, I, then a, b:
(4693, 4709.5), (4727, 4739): -2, 98.5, 98.2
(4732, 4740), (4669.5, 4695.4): -19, 98.4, 94.5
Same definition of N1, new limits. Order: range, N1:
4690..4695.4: 3.0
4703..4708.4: 2.1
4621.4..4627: 6.8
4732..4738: 4.7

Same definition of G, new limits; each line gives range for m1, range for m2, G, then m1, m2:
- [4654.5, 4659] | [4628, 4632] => 0.02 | 105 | 103.1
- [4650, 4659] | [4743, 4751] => -0.09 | 105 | 115.2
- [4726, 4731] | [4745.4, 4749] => -0.06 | 107.1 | 113.5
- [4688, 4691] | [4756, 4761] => -0.01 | 105.8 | 107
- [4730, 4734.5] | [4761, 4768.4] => -0.09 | 107.8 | 118.5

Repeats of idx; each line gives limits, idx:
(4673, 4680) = 1.98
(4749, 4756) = 2.01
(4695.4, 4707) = 1.99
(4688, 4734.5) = 1.99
